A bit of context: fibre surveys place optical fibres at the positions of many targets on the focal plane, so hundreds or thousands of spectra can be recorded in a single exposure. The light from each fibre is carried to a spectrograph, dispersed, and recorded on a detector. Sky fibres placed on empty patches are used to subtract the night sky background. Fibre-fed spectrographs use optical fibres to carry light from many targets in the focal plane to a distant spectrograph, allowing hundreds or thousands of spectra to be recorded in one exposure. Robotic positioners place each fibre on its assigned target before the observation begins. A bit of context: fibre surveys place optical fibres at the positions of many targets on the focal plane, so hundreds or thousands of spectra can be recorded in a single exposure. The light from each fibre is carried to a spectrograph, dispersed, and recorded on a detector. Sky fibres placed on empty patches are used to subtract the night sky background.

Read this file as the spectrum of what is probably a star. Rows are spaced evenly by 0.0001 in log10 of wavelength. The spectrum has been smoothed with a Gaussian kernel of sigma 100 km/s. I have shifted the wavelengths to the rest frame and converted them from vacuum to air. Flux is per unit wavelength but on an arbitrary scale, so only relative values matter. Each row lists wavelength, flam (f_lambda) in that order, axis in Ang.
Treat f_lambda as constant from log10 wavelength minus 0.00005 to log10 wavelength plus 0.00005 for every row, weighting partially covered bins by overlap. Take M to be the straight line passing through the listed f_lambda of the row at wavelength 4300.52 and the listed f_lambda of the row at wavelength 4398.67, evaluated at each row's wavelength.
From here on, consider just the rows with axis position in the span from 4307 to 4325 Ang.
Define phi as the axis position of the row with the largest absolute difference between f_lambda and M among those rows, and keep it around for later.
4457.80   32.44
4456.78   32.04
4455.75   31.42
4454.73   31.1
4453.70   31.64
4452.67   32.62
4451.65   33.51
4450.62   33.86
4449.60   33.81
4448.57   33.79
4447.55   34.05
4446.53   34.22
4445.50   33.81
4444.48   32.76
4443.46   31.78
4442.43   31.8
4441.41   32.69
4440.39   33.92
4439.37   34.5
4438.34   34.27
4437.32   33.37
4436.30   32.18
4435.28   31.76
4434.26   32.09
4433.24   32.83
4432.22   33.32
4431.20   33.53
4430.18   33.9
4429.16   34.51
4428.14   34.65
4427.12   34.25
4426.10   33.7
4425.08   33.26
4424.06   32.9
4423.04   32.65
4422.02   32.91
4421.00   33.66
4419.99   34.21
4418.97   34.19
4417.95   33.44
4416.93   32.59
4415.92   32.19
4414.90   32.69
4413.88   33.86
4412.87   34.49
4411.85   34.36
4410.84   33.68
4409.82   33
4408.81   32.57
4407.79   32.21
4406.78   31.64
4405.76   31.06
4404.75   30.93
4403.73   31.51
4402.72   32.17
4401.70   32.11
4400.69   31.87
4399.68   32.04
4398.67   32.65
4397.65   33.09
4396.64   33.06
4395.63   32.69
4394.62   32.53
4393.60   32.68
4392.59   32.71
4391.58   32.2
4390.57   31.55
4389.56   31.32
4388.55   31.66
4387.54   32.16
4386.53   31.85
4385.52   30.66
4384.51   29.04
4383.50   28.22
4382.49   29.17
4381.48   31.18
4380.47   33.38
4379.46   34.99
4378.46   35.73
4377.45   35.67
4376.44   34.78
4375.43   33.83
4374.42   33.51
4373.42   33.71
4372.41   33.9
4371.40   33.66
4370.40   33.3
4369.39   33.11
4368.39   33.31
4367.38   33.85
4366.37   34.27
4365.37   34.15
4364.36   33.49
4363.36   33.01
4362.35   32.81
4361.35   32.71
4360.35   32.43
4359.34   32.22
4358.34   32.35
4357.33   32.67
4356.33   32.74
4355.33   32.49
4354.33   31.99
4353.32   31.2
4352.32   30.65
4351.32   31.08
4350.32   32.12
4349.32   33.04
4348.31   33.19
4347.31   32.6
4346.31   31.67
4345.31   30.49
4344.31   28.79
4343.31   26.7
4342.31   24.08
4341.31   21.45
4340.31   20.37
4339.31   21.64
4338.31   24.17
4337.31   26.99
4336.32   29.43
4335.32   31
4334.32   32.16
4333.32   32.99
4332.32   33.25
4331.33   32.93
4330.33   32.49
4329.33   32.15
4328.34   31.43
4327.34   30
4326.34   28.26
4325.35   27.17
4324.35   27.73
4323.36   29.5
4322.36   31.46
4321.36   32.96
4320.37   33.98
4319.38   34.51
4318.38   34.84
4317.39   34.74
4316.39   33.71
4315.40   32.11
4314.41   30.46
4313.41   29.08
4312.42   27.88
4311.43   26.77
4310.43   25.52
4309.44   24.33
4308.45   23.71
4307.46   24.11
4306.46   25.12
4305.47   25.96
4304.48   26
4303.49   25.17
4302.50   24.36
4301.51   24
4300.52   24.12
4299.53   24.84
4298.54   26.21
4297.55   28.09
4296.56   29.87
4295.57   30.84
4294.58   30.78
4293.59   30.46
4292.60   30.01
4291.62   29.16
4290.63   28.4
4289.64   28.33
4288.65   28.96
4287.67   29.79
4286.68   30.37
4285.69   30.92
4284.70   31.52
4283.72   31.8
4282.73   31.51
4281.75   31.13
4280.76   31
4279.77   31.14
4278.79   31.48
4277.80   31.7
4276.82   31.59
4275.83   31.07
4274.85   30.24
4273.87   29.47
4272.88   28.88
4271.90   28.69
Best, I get 4318.38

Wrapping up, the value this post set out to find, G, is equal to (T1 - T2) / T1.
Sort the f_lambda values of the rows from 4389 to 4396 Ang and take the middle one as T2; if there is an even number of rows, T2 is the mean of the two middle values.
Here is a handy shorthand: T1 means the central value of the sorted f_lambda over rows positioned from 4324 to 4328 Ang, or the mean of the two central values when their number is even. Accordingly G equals -0.16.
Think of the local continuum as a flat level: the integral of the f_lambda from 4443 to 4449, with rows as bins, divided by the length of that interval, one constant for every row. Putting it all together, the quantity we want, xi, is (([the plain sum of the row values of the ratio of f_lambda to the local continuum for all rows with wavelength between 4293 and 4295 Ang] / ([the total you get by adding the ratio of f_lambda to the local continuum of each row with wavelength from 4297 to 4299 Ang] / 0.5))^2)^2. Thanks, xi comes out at 0.101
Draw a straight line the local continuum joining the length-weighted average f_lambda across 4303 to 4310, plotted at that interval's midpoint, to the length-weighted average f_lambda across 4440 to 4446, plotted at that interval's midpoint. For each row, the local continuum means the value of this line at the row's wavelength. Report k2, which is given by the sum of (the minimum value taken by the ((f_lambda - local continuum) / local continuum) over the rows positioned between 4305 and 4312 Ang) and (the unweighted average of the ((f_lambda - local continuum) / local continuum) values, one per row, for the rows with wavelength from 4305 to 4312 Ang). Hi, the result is -0.05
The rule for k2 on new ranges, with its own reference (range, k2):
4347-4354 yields 0.28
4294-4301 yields 0.12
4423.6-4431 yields 0.10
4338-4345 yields -0.36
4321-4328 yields 0.18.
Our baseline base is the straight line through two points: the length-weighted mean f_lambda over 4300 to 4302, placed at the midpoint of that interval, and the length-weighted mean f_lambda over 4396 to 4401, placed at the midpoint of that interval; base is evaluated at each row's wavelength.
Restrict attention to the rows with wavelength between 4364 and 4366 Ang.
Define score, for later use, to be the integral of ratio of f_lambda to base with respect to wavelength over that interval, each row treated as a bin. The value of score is 2.28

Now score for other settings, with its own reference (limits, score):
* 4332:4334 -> 2.45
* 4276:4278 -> 2.87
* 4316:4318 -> 2.69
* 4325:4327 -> 2.13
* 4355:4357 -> 2.27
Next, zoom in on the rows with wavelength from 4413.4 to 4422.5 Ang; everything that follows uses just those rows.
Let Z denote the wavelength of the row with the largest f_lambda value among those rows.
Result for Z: 4419.99 Ang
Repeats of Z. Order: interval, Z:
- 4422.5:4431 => 4428.14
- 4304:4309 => 4304.48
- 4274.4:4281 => 4277.80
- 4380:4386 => 4380.47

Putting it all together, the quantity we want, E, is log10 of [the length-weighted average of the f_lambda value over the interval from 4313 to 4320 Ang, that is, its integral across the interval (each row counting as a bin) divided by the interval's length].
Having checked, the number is 1.52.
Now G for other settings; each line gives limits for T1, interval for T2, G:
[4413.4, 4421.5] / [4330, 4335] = 0.02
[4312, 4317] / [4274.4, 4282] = -0.02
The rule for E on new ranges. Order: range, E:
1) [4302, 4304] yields 1.39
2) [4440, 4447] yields 1.52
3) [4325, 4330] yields 1.48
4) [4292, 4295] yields 1.48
